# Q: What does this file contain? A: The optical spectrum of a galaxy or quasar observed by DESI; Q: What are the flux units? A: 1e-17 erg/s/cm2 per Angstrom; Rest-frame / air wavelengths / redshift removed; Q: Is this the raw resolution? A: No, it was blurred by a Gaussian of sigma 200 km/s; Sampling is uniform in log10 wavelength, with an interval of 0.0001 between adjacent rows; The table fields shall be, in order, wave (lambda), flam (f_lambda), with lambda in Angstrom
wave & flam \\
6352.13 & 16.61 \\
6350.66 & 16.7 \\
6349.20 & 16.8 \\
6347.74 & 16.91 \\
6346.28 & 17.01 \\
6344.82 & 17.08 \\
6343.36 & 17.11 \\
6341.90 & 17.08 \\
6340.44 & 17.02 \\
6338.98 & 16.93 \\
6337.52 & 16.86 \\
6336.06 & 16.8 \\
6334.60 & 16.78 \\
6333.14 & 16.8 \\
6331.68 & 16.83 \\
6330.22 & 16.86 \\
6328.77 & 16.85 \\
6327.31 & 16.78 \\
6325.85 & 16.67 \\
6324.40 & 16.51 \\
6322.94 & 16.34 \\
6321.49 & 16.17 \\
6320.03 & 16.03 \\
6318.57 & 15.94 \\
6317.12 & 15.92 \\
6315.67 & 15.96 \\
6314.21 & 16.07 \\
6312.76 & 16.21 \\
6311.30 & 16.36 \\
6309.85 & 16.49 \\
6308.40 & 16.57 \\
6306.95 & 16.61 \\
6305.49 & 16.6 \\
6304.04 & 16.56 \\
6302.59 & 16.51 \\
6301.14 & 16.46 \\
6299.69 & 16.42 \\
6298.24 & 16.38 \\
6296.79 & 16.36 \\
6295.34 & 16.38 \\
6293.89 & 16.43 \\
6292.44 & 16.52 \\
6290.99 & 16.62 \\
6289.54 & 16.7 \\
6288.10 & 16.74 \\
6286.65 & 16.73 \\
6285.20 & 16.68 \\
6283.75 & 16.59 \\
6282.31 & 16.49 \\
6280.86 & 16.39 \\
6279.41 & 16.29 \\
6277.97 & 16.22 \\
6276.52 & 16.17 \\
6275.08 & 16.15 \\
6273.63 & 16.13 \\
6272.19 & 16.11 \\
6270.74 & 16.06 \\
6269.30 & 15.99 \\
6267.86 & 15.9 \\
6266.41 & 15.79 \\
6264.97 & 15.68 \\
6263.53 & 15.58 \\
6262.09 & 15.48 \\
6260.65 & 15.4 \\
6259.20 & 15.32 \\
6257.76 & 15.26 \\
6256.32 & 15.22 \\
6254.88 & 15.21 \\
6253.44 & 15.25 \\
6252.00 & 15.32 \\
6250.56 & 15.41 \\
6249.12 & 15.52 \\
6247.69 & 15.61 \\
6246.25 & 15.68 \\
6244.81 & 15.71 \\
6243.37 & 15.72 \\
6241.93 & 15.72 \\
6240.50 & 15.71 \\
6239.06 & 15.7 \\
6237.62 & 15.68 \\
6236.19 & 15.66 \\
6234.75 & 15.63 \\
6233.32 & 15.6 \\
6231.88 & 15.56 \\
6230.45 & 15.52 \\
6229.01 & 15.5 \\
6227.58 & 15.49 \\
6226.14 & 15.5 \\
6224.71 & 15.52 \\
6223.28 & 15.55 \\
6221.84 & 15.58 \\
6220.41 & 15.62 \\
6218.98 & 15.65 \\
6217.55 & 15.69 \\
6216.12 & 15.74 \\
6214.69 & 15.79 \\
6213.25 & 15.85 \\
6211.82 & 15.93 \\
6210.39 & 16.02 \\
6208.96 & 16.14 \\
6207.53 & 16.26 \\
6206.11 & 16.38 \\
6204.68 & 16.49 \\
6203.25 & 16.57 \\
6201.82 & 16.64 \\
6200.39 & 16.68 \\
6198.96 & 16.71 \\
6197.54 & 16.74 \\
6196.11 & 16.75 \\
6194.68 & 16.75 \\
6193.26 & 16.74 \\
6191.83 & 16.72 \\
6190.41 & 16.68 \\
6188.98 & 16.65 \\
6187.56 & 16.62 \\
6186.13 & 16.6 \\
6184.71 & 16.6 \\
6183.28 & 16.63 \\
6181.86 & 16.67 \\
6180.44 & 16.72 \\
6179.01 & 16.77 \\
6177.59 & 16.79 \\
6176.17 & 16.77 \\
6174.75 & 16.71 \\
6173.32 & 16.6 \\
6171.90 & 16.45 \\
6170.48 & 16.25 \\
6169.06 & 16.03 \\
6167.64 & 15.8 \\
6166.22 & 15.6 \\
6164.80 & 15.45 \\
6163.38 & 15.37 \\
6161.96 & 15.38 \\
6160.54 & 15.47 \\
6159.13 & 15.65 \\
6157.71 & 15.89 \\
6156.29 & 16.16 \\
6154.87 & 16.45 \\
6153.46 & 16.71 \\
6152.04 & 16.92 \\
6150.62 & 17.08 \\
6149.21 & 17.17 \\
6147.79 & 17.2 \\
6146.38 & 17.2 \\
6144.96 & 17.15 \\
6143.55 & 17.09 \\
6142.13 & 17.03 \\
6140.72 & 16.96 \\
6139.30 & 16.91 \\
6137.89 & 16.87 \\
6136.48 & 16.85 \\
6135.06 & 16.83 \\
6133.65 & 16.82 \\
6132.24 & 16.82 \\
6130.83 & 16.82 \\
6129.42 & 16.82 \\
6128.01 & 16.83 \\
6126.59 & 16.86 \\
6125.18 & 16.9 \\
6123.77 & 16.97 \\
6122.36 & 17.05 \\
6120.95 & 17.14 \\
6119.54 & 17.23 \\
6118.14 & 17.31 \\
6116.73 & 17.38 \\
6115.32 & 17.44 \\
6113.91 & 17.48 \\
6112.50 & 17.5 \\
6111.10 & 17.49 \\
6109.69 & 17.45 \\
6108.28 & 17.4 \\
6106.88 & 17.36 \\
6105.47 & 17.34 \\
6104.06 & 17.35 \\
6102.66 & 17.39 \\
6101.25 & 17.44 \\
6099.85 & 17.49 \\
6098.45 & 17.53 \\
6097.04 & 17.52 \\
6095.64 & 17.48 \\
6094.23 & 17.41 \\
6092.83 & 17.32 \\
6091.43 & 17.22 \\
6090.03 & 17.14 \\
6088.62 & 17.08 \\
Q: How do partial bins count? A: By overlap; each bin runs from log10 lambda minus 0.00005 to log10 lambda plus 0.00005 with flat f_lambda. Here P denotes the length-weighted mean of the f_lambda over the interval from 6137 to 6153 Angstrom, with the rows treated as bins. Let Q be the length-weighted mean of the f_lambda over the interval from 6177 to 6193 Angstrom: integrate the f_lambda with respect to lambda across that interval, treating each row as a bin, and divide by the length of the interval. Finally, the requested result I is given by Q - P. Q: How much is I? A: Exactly -0.4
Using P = 17.0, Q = 16.7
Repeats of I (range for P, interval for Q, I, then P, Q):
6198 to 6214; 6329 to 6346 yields 0.6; 16.3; 16.9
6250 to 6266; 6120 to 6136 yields 1.5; 15.4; 16.9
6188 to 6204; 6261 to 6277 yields -0.8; 16.7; 15.9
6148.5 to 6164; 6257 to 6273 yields -0.5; 16.2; 15.7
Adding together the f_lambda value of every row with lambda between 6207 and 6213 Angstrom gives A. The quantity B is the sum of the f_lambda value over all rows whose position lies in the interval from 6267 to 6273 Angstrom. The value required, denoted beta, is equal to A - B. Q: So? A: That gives 0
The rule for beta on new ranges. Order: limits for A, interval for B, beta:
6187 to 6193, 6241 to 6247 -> 4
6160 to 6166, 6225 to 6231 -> 0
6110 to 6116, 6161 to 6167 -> 8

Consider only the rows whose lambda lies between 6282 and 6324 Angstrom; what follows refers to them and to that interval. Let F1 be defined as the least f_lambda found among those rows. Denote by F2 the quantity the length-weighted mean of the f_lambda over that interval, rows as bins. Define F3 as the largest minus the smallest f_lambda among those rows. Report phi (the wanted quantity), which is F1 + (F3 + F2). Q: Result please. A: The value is 33.1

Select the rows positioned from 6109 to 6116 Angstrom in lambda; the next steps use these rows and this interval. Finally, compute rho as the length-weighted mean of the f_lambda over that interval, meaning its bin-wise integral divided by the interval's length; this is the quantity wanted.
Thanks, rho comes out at 17.5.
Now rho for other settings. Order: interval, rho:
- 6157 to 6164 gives 15.6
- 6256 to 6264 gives 15.4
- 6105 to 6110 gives 17.4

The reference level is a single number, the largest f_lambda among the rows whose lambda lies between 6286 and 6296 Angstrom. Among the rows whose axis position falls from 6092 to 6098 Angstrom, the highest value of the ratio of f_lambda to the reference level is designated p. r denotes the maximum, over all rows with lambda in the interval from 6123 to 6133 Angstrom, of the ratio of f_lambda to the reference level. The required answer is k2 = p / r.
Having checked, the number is 1.03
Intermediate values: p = 1.05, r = 1.014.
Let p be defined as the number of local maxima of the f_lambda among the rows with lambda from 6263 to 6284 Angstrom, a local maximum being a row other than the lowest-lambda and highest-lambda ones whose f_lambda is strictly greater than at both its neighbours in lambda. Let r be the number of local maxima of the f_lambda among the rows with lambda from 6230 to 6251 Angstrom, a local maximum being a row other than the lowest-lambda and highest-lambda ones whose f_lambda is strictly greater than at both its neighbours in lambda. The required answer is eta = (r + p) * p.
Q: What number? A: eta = 0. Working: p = 0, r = 0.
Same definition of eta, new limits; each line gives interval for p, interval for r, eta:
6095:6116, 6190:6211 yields 4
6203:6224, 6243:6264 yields 0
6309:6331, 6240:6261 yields 0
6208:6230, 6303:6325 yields 0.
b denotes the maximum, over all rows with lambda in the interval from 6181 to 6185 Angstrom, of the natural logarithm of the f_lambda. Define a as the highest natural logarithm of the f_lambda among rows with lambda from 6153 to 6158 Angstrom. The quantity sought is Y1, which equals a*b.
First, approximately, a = 2.82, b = 2.81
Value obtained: 7.92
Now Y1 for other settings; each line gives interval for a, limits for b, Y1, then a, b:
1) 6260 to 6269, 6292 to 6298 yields 7.76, 2.77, 2.80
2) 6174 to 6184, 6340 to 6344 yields 8.01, 2.82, 2.84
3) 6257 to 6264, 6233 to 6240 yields 7.56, 2.75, 2.75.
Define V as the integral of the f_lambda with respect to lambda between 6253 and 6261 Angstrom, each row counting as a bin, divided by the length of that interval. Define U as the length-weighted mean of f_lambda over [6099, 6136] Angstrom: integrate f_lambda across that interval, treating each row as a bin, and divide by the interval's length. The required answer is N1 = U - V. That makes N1 1.9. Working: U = 17.2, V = 15.3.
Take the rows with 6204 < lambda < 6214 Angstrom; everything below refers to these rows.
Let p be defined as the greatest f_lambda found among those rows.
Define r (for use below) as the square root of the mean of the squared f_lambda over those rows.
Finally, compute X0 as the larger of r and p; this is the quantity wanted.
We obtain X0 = 16.5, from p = 16.49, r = 16.2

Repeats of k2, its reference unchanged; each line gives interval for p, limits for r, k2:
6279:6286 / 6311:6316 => 1.02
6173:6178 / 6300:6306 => 1.01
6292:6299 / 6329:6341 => 0.97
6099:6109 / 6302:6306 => 1.05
